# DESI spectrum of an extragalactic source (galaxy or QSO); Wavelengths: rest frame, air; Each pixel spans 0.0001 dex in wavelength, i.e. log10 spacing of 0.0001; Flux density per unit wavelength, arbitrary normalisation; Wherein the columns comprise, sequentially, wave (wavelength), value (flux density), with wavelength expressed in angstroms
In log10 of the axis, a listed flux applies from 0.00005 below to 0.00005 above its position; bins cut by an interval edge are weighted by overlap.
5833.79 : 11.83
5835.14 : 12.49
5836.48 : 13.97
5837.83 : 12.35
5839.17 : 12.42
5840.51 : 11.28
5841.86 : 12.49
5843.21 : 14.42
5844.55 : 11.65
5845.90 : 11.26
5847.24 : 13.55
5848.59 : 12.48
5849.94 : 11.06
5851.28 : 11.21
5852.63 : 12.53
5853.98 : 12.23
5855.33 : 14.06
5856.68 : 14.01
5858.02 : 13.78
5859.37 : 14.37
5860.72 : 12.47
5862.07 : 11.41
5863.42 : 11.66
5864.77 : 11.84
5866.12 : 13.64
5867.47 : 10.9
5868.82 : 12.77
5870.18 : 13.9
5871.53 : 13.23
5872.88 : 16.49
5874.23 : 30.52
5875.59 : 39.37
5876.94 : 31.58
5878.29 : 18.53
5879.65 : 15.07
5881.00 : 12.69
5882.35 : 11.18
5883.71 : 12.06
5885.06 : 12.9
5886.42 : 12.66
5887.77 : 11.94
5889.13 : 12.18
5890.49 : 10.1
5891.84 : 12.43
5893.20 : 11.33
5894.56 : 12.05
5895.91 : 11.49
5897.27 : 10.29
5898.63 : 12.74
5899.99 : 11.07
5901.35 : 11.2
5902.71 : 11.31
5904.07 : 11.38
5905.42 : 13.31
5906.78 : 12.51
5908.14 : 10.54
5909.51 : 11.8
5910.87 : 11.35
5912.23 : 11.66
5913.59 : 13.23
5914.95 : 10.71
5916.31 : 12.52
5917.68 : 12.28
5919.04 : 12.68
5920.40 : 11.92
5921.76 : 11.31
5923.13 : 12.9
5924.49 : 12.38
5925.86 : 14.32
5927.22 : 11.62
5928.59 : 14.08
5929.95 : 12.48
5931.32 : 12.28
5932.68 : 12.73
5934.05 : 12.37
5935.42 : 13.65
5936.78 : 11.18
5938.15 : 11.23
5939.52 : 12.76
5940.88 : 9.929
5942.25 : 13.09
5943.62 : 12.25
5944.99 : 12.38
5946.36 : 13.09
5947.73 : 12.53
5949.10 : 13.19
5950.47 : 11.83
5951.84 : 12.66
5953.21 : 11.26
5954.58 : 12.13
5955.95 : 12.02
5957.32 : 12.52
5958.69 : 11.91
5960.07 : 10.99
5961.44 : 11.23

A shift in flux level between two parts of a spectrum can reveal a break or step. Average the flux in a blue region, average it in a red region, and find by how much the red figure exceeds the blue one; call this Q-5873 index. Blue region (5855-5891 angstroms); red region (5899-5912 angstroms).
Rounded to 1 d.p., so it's -3.8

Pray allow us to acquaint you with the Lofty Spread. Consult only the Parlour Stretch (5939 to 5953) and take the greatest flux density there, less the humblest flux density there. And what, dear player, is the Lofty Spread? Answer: 3.3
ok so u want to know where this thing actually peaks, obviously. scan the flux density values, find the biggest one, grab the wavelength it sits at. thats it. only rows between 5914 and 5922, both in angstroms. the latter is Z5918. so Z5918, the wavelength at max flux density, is 5919.04 angstroms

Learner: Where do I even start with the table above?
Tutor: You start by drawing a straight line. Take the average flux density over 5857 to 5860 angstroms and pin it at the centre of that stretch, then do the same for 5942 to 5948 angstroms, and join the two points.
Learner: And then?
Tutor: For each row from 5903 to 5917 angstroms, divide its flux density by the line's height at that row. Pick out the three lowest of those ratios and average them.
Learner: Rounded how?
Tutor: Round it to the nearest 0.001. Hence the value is 0.821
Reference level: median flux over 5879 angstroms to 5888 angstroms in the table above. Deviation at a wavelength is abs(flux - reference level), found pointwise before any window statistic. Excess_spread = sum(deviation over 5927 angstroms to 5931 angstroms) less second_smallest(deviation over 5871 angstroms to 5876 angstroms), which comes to -1.2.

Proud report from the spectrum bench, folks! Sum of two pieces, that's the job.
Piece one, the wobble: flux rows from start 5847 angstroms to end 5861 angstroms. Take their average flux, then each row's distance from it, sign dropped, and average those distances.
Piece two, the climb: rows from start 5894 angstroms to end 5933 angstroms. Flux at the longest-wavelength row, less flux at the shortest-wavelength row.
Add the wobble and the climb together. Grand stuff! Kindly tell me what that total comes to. 1.7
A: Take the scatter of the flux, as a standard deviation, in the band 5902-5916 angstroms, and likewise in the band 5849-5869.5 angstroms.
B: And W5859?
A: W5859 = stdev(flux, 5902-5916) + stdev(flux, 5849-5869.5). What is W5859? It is 2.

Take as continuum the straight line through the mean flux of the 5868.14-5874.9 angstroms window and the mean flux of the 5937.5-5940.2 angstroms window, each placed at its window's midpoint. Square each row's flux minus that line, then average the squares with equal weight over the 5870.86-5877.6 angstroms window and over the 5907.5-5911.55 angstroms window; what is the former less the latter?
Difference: 172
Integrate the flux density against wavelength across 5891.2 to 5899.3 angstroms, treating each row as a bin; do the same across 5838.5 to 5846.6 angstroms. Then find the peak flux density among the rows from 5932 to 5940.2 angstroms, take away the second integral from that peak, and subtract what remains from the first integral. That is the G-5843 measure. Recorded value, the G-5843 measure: 181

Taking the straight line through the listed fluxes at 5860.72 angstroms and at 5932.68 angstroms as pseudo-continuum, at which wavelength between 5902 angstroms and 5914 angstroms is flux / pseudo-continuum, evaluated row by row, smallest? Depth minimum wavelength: 5908.14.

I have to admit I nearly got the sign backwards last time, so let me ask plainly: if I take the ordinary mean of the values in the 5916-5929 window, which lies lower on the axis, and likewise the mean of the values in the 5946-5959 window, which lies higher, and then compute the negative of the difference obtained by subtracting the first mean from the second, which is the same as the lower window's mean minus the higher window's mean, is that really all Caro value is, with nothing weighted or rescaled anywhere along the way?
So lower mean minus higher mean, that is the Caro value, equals 0.3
